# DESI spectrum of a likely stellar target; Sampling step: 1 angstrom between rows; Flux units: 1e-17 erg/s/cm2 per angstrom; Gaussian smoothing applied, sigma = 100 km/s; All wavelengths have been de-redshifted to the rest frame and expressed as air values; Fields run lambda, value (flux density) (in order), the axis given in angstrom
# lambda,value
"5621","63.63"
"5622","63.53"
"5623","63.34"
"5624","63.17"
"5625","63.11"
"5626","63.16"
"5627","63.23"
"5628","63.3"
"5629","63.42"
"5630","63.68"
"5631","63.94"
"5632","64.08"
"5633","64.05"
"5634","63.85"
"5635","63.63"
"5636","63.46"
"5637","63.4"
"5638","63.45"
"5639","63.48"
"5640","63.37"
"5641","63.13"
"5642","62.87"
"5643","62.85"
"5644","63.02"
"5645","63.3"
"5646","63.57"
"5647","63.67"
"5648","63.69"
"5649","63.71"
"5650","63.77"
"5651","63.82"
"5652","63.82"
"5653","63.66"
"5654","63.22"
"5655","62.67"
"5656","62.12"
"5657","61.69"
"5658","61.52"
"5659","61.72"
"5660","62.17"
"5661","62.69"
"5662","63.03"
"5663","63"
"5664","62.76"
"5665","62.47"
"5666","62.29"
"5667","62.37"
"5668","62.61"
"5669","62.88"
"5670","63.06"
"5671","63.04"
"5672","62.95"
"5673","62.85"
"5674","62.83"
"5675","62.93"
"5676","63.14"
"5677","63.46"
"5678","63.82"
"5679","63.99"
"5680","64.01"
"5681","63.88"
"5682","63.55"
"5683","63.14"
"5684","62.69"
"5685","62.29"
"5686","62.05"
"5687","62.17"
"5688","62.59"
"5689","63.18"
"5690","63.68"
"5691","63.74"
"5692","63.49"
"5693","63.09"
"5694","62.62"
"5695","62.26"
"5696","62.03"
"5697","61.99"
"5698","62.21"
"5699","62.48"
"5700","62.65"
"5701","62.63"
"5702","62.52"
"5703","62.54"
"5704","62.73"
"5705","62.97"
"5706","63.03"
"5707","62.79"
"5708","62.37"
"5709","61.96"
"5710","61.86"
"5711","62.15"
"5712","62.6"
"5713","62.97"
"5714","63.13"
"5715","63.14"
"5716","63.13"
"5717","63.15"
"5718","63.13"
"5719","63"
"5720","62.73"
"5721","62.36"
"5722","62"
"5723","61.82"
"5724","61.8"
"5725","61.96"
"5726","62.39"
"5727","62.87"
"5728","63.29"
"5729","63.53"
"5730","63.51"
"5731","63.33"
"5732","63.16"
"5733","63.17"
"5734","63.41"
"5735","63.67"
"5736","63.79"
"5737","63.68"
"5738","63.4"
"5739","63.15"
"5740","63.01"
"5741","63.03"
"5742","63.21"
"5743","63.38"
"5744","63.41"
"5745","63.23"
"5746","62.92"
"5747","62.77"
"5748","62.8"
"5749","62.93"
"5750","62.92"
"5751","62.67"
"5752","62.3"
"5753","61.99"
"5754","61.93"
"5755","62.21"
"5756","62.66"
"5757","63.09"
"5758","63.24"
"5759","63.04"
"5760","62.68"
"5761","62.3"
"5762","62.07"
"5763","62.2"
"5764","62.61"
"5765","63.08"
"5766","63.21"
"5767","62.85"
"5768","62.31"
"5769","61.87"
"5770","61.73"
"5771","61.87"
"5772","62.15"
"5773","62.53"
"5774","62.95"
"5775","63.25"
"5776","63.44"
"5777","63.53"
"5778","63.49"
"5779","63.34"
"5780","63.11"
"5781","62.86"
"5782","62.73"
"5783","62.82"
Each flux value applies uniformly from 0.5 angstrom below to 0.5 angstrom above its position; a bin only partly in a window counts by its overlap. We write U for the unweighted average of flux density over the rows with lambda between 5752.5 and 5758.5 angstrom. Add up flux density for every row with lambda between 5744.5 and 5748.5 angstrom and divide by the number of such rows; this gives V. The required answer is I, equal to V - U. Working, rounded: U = 62.5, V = 62.9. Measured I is 0.4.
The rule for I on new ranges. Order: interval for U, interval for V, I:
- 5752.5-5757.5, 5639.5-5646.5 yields 0.8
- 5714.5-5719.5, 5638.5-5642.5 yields 0.1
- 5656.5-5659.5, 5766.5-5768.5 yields 0.9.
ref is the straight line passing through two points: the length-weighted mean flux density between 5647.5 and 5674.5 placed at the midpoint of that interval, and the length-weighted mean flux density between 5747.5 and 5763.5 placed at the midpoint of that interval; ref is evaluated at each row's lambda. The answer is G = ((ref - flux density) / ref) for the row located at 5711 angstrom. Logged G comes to 0.009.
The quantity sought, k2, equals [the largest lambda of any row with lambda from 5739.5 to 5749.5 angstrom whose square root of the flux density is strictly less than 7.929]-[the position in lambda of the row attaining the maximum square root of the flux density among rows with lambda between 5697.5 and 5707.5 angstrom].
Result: 42 angstrom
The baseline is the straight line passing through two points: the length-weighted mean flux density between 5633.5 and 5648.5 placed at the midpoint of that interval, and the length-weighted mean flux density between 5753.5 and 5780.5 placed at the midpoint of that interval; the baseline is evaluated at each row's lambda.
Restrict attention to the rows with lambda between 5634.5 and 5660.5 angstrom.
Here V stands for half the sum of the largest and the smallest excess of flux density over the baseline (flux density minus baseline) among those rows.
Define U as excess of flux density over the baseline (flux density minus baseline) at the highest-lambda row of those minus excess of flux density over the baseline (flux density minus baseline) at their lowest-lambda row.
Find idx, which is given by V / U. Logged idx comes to 0.5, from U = -1.3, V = -0.64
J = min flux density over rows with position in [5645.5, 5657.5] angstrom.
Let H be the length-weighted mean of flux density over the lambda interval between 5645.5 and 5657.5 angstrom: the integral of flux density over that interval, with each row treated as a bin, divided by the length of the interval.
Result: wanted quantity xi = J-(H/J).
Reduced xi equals 60.7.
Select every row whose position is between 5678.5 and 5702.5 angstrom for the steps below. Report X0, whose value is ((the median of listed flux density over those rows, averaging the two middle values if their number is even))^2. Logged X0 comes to 3924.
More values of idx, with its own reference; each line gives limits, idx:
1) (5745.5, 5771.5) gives 0.2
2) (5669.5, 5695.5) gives 0.2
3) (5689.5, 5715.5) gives 0.6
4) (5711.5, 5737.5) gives -0.1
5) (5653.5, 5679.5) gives -0.5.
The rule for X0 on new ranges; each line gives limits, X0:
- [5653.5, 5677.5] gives 3943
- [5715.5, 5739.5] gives 3988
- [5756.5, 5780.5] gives 3956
